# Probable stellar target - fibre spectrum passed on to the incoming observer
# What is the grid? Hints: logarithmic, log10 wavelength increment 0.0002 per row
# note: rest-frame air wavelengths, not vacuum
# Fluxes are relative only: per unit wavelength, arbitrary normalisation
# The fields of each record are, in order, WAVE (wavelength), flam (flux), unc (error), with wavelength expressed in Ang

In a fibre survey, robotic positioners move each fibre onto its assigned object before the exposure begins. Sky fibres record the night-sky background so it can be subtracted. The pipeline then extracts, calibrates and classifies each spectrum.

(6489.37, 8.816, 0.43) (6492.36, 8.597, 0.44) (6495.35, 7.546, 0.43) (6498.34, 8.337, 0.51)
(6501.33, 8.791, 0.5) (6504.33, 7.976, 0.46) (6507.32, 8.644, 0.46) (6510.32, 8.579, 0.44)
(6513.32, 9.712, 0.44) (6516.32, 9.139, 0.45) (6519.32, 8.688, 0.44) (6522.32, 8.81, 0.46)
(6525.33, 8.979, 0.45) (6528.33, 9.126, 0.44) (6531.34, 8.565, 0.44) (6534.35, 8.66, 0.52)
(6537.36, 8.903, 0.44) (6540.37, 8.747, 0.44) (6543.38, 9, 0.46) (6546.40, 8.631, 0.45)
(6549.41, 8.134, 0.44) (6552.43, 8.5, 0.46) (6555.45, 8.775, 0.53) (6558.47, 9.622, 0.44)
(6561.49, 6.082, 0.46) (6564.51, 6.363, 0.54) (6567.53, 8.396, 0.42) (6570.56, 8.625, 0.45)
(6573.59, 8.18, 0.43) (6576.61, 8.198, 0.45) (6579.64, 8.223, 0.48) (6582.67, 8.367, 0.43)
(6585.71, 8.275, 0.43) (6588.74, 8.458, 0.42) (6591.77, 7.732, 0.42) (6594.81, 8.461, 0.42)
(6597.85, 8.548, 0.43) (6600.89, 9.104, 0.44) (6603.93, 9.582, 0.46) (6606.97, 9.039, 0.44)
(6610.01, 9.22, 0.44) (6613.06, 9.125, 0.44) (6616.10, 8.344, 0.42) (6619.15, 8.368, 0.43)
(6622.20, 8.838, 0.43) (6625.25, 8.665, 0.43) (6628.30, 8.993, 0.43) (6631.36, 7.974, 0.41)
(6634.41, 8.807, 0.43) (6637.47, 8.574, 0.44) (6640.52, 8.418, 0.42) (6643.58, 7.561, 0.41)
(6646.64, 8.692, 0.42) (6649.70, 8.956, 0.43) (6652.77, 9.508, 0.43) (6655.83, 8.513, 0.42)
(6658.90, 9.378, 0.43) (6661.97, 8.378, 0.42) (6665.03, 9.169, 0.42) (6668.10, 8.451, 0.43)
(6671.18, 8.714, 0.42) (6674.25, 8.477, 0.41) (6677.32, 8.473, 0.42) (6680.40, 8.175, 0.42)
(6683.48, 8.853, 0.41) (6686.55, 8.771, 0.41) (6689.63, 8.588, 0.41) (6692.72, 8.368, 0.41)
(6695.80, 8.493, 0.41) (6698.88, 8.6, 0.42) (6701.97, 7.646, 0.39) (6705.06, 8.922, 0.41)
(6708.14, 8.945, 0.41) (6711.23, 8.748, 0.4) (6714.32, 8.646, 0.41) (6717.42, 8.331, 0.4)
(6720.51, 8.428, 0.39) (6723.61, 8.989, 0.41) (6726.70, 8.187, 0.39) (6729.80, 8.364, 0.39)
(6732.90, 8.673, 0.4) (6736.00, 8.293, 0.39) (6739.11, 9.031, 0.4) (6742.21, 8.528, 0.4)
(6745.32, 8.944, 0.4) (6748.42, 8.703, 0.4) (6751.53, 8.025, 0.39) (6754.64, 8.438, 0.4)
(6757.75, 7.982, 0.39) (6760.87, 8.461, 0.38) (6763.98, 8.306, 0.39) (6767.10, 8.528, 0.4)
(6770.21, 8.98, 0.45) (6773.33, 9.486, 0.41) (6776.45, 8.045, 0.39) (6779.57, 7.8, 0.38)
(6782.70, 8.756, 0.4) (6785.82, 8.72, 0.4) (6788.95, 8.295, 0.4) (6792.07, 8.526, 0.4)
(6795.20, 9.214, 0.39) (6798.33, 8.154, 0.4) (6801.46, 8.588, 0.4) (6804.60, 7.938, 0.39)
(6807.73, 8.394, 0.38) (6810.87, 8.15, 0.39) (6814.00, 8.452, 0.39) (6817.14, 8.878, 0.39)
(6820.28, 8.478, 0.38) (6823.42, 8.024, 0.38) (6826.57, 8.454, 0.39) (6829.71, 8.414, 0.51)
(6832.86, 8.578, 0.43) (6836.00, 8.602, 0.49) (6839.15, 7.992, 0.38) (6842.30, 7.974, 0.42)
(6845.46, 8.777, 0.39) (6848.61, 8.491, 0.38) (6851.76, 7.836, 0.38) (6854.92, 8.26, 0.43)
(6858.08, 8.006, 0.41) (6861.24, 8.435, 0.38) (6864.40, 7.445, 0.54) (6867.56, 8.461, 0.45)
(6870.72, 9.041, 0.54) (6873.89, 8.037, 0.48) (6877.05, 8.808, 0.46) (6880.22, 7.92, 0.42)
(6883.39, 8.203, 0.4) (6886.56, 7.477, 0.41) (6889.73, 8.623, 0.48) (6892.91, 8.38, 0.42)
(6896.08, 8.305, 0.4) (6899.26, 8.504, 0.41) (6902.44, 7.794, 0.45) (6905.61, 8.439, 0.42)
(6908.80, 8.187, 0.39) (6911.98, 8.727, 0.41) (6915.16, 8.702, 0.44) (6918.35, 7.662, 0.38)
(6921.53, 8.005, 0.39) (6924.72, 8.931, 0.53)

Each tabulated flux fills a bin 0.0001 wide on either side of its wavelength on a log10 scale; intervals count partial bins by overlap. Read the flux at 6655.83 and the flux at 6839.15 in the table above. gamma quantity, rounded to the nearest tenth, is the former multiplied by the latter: 68.0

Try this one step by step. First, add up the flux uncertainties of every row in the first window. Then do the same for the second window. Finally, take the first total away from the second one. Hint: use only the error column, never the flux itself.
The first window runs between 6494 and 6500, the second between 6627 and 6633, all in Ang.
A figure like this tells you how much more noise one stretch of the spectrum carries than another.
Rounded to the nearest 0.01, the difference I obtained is -0.10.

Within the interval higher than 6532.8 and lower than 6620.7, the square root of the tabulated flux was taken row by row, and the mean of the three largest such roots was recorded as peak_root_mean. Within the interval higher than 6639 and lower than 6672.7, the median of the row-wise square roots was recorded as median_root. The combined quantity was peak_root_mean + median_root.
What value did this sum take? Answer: 6.03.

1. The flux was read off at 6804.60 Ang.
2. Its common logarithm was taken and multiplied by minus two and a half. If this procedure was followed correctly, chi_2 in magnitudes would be -2.25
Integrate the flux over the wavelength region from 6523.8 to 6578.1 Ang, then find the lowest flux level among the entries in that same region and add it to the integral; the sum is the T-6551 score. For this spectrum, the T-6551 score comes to 463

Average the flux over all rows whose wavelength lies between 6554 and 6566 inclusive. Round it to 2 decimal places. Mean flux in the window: 7.71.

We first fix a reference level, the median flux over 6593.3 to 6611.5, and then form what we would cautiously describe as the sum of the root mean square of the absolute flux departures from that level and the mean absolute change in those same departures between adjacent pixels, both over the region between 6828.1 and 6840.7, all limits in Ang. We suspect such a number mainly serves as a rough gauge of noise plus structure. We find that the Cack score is 0.98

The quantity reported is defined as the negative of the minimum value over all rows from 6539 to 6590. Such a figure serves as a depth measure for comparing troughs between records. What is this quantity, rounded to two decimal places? -6.08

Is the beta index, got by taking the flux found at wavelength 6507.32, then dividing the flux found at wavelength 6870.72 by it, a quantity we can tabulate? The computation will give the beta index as 1.05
